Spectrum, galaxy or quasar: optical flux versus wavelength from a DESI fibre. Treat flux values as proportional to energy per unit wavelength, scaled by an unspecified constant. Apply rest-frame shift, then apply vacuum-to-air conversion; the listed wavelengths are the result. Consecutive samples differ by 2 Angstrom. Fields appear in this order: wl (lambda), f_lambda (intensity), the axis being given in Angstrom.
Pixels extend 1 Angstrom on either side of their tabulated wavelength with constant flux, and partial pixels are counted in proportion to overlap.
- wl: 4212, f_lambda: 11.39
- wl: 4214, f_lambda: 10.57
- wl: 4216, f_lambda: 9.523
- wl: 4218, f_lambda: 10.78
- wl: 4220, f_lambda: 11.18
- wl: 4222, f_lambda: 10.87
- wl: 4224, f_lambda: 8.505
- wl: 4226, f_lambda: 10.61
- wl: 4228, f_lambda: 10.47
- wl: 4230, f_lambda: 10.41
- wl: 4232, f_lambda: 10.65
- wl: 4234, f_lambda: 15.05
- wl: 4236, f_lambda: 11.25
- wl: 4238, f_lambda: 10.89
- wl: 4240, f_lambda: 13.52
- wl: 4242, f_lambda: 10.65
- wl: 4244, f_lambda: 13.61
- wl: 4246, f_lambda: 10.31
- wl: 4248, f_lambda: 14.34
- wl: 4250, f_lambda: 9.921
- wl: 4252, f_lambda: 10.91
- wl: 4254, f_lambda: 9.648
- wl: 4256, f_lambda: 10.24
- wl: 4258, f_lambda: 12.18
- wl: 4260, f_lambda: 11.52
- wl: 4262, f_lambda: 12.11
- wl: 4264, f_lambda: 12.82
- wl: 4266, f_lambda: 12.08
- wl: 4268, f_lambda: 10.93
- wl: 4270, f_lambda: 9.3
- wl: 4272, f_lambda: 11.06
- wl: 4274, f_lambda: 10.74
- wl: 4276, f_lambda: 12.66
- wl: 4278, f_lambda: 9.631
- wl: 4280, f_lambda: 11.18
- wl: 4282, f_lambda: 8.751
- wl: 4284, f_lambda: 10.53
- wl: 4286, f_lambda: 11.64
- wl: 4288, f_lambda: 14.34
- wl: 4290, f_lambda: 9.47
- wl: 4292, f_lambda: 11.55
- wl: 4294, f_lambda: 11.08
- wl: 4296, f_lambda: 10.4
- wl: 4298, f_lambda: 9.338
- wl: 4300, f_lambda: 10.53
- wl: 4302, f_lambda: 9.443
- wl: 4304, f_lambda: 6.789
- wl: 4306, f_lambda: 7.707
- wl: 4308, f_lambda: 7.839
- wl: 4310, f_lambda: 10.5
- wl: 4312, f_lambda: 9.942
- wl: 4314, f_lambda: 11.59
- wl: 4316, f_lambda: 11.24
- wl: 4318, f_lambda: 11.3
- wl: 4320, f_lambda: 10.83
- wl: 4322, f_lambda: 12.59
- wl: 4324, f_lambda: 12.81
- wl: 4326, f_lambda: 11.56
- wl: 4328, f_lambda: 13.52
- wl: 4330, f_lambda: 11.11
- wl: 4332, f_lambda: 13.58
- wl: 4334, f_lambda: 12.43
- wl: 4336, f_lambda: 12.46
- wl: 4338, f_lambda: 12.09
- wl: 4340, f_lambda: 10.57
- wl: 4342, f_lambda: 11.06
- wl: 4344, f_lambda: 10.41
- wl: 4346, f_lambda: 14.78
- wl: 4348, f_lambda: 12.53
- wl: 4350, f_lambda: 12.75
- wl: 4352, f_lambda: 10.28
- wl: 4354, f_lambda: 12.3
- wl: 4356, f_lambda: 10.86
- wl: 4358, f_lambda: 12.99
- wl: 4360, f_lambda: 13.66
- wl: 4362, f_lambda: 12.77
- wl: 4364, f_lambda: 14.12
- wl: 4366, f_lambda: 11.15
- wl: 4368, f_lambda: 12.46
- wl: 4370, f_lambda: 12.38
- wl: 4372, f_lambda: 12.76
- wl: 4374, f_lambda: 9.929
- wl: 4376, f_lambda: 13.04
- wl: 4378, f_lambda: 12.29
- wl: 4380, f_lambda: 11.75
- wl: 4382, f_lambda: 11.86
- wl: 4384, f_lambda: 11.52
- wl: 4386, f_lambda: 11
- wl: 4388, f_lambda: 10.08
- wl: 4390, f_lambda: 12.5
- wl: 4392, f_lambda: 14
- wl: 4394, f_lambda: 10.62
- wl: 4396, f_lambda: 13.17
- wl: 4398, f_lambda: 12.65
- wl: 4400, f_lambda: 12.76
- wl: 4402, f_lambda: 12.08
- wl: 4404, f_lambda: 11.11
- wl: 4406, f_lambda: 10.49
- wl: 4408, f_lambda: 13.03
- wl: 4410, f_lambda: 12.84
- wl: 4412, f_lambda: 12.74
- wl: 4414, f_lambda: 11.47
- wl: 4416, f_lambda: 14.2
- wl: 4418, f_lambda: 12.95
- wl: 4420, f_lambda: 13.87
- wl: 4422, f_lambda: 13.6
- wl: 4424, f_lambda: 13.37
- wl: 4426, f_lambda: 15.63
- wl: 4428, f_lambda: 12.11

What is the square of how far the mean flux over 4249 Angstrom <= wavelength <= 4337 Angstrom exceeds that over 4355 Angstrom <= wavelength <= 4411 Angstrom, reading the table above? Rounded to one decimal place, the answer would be 1.4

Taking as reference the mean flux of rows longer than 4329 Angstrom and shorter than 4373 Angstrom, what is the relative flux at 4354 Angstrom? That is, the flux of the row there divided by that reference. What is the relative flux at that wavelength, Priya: 1.00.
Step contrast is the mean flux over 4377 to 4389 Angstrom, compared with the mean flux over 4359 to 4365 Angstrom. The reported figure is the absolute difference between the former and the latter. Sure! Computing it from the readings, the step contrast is 2.10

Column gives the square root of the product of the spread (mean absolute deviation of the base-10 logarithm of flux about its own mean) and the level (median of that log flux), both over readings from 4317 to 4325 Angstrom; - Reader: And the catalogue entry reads 0.180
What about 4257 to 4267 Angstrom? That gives 0.105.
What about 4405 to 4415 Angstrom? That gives 0.192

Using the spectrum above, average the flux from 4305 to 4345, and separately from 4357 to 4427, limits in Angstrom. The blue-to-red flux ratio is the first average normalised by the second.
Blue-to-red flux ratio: 0.90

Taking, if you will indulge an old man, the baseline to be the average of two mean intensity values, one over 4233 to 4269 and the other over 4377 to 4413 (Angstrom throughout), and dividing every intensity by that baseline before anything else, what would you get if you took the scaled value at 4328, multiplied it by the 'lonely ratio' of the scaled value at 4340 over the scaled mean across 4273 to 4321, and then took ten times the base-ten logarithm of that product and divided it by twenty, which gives 0.032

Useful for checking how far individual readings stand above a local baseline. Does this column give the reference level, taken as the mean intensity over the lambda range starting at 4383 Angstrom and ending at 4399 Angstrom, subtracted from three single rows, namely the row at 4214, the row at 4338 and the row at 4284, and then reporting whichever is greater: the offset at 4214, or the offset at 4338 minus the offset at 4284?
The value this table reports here 1.6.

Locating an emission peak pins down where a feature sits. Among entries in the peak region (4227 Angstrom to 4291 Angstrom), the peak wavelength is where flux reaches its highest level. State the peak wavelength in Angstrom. 4234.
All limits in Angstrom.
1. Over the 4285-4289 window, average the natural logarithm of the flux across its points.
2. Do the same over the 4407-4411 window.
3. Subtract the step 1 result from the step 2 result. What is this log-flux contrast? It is 0.00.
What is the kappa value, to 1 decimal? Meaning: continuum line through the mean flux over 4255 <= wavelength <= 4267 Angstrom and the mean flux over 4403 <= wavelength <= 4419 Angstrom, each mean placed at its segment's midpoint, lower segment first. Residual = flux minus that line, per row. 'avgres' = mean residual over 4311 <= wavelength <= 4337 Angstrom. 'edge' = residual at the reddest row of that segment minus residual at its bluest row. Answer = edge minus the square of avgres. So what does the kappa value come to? 2.4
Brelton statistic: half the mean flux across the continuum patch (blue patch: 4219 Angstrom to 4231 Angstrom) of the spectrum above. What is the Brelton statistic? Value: 5.2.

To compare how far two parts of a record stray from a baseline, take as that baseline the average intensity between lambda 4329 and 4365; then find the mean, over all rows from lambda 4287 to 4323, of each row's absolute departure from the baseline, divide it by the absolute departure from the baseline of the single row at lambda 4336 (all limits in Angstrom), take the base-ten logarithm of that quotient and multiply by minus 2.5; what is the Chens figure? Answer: -2.6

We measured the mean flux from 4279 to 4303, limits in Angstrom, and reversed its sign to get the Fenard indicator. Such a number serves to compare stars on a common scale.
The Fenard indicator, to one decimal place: -10.7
